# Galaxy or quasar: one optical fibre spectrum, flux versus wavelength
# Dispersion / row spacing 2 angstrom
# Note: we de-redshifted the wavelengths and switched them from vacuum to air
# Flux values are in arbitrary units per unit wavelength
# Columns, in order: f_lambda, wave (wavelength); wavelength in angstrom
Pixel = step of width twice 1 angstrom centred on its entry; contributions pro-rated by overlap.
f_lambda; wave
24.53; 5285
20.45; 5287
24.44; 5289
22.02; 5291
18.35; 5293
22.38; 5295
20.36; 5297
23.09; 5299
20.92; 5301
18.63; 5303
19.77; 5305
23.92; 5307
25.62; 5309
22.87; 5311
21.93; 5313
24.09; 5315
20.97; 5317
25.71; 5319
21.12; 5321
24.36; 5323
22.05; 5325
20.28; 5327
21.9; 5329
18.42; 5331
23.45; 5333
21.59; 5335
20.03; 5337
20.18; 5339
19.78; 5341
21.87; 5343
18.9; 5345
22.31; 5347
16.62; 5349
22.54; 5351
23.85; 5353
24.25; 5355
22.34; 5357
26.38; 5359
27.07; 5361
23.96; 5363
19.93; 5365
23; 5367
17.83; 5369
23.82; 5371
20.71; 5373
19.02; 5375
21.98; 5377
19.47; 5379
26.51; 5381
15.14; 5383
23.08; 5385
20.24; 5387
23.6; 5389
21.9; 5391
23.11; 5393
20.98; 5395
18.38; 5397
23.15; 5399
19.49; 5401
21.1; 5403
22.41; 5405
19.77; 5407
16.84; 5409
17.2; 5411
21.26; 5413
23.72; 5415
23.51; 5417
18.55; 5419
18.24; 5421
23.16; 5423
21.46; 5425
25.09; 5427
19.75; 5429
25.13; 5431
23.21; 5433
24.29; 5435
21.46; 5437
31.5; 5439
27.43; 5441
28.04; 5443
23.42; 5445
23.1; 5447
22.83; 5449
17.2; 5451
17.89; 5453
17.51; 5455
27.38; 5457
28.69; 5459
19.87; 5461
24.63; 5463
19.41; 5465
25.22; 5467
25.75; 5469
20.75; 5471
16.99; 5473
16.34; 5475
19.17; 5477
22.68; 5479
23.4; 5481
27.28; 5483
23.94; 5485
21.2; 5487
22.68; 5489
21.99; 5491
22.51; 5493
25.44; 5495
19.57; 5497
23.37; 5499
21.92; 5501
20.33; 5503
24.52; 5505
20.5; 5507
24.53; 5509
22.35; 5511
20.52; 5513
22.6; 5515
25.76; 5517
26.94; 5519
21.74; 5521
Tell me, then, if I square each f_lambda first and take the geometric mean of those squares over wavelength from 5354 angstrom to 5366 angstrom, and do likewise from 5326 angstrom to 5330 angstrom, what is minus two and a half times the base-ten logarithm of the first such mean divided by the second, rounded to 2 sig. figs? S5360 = -0.27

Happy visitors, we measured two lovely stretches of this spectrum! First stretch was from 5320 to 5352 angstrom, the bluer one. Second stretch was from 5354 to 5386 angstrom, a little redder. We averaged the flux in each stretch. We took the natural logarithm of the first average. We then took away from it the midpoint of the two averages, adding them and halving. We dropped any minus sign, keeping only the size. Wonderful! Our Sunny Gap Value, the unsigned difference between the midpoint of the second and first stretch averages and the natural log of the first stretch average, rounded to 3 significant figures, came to 18.5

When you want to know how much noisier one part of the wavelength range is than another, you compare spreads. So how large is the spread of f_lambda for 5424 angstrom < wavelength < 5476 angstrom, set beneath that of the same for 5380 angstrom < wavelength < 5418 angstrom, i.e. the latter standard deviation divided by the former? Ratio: 0.70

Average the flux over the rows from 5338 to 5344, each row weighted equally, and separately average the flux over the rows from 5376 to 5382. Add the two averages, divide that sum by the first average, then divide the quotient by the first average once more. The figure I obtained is 0.102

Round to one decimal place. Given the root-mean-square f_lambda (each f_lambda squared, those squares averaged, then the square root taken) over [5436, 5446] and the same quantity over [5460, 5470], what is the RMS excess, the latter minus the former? -3.5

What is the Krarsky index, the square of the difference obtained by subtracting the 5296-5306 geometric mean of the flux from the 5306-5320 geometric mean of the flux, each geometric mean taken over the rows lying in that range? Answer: 9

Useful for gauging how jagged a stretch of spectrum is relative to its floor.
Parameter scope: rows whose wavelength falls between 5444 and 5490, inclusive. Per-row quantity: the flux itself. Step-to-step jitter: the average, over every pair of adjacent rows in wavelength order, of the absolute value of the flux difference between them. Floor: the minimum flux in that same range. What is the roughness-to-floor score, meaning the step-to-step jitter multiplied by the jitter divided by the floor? 0.65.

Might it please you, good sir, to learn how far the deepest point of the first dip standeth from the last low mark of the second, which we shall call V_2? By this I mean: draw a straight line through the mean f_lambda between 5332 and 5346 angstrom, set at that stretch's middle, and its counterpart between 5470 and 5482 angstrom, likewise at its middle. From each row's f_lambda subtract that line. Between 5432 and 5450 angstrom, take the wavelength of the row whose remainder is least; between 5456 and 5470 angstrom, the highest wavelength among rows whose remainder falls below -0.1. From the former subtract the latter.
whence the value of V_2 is -28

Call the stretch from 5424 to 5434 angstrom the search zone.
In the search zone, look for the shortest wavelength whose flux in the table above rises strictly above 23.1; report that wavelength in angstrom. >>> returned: 5427 angstrom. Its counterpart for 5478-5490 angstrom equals 5481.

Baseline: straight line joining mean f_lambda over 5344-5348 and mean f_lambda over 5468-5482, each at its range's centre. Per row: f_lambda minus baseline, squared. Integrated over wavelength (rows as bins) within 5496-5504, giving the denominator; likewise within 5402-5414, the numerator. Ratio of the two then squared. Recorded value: 10.0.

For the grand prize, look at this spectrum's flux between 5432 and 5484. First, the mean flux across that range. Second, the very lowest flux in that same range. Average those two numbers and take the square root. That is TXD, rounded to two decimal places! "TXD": 4.43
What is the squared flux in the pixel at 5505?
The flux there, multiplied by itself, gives 601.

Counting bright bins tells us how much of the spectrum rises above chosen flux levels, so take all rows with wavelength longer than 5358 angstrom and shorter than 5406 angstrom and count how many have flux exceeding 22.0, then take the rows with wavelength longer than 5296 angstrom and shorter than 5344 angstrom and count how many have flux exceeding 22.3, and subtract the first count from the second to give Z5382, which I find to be -3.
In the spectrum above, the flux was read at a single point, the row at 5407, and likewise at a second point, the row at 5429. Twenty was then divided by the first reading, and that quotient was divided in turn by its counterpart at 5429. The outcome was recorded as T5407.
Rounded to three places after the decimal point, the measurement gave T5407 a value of 0.051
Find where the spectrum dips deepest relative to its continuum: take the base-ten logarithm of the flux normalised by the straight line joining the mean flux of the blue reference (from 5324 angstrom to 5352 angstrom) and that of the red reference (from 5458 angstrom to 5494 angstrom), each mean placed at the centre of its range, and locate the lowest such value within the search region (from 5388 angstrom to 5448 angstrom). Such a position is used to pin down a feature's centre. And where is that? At 5409 angstrom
